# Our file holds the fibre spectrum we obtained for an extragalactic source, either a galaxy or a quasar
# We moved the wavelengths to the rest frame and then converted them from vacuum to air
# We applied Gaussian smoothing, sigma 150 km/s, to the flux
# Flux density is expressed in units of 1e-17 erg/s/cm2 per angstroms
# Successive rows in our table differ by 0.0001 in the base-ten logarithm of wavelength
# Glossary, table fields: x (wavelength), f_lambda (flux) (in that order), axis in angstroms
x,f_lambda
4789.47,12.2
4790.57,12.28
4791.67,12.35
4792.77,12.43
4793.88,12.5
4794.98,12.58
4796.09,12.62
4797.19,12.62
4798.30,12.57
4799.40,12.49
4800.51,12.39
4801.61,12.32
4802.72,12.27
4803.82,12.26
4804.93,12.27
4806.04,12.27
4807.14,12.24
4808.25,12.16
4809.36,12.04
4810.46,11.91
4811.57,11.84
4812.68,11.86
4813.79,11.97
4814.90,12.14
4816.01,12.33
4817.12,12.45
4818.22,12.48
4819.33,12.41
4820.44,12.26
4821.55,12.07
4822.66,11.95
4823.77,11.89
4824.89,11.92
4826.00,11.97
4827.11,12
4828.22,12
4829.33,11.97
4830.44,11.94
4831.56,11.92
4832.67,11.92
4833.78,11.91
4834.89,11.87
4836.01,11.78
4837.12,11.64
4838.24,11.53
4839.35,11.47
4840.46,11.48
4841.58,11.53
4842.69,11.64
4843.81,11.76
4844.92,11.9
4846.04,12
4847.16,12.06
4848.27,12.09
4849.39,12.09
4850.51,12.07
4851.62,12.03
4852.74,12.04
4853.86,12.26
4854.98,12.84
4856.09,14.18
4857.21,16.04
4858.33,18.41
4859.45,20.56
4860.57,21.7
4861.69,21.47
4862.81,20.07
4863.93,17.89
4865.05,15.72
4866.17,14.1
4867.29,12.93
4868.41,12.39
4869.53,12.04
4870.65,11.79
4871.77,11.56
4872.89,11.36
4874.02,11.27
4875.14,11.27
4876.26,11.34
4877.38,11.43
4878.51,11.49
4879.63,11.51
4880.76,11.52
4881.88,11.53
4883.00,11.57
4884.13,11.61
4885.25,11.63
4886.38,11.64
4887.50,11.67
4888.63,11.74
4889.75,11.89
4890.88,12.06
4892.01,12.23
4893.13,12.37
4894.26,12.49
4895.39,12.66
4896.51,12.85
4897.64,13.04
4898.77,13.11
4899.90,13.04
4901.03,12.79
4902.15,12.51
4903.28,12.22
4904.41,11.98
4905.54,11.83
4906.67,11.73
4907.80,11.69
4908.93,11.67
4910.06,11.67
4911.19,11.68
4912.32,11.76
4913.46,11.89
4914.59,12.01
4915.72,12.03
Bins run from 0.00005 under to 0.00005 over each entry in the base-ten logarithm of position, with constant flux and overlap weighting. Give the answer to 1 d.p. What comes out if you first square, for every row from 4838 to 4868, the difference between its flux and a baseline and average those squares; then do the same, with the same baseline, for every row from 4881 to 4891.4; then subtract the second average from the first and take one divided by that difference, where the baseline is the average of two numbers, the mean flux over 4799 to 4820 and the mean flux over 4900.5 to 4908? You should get 0.1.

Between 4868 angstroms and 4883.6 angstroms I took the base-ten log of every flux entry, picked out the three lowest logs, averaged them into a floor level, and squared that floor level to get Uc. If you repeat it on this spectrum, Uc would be 1.108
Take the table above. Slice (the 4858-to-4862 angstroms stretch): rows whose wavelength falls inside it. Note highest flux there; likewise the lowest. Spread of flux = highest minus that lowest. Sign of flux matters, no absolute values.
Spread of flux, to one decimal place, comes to 3.3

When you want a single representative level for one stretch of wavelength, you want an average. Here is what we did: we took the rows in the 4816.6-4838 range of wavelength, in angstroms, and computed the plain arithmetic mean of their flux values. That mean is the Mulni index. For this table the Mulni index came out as 12.0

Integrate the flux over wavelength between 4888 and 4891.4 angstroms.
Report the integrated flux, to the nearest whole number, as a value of 40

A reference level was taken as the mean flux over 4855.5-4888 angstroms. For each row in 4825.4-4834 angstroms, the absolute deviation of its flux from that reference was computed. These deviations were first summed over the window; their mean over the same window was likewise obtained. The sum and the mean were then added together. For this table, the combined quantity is 17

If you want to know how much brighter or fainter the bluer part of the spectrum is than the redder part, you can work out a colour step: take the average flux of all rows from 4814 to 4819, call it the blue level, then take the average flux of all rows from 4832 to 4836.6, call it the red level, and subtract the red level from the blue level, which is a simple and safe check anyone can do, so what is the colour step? 0.5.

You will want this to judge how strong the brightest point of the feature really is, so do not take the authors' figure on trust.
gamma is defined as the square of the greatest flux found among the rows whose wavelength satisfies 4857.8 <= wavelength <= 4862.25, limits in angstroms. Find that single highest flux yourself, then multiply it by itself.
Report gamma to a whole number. 471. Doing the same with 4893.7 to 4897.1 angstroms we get 165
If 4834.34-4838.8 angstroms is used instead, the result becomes 141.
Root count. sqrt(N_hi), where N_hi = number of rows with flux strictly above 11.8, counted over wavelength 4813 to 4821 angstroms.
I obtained 2.65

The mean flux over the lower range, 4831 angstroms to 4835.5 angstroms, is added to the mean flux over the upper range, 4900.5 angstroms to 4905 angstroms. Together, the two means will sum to 24.3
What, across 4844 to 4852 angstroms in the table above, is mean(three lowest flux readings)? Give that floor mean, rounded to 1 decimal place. 12.0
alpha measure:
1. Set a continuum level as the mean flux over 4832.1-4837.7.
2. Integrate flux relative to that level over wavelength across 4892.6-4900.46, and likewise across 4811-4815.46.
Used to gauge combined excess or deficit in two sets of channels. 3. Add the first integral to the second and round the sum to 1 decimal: 8.2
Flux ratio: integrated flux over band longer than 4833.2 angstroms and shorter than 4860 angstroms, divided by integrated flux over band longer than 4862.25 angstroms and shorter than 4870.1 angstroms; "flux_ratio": 2.9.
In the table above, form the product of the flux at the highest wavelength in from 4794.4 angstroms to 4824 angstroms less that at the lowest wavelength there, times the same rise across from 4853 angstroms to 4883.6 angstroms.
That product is 0.48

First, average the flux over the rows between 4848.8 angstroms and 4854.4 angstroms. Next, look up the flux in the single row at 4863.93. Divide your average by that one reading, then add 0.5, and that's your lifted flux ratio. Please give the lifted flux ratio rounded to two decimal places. 1.18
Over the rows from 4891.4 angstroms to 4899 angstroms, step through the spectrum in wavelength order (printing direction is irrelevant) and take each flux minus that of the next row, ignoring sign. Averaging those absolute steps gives 0.15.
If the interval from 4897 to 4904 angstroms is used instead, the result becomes 0.19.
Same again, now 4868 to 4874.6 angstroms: 0.22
